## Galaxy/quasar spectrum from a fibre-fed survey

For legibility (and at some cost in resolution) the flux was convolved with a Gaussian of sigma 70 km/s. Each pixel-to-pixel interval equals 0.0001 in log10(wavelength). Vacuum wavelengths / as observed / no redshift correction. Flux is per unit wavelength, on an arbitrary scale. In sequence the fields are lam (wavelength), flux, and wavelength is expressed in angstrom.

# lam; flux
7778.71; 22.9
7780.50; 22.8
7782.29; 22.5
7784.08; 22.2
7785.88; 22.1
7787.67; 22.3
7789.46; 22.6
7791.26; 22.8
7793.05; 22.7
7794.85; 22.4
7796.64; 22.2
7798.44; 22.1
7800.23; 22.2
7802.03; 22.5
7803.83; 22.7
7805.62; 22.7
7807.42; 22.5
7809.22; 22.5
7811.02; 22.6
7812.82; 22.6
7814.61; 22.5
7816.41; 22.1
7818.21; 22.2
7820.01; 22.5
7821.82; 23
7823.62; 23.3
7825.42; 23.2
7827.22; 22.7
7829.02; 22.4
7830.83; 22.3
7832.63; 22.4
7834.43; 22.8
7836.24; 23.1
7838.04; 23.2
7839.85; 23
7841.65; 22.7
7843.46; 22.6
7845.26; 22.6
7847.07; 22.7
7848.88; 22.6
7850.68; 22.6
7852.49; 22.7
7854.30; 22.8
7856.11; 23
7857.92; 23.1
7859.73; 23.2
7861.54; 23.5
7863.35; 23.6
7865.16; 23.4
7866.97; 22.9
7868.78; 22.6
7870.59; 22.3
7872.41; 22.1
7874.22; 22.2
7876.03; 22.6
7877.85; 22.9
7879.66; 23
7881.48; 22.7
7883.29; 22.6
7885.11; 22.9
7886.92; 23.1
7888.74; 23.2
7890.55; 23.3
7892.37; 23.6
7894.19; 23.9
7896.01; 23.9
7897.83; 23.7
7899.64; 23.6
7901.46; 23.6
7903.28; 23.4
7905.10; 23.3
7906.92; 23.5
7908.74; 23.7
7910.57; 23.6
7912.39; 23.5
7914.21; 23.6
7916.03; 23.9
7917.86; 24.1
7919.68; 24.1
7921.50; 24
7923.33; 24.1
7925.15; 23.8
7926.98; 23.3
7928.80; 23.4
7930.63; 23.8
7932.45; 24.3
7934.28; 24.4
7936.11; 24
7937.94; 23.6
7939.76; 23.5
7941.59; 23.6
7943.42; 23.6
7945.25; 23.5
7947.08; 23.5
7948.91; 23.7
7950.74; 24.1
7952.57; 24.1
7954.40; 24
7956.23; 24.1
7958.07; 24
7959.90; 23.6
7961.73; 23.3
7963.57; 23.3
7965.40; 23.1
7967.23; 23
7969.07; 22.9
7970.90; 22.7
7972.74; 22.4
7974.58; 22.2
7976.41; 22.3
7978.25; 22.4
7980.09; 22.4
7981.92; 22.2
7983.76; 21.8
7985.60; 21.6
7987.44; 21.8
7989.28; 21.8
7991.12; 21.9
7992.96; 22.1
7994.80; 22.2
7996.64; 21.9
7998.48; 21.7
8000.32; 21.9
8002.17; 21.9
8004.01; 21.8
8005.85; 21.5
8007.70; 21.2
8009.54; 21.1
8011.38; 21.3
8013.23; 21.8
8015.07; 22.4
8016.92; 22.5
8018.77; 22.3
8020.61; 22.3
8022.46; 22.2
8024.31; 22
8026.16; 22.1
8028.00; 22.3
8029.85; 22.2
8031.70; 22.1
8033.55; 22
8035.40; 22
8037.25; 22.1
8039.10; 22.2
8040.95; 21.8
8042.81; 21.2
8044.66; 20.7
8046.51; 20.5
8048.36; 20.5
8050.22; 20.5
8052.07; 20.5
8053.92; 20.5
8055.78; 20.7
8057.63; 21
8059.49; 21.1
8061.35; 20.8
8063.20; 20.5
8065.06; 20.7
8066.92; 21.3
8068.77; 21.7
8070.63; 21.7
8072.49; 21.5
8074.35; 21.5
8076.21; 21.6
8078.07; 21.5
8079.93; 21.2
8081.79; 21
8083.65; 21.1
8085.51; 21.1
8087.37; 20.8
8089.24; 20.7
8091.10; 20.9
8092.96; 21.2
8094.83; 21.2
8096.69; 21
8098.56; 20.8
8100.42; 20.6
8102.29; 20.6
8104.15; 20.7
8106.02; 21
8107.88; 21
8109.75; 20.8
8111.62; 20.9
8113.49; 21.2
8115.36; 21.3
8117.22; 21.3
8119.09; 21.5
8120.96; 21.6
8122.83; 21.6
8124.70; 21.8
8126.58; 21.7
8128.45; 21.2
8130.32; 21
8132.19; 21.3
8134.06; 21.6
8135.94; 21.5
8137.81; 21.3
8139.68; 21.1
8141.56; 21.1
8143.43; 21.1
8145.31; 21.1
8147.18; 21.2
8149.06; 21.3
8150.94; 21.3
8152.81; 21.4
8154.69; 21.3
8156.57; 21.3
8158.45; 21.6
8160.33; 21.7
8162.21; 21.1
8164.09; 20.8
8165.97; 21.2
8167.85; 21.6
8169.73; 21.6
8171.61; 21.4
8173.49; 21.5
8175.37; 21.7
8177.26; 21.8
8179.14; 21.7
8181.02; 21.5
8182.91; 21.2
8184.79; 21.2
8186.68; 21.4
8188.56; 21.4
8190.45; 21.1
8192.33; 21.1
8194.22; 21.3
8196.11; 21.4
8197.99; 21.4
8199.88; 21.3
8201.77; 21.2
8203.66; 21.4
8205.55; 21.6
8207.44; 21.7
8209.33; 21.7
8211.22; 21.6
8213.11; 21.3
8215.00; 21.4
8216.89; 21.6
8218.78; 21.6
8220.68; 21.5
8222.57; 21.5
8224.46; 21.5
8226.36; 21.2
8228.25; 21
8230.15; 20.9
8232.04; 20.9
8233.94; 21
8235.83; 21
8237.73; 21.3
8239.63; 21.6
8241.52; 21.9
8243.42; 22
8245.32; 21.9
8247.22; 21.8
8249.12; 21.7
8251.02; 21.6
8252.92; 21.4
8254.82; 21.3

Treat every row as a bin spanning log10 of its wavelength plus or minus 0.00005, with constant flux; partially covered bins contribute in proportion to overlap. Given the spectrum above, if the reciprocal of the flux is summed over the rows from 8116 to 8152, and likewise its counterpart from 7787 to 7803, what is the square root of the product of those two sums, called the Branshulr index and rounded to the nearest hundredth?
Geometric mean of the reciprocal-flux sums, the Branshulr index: 0.60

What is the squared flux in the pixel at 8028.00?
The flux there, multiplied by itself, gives 497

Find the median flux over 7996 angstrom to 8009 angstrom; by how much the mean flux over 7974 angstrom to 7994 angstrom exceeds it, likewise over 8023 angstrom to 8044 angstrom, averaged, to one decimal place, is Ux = 0.2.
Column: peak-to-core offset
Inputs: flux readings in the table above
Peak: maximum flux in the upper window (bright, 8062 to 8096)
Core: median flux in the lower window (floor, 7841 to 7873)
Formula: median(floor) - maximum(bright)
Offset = 1.00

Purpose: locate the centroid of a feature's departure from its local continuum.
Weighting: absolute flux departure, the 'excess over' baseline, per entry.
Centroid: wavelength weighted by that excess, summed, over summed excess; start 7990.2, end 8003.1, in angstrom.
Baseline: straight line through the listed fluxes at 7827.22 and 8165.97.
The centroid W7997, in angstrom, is 7995.8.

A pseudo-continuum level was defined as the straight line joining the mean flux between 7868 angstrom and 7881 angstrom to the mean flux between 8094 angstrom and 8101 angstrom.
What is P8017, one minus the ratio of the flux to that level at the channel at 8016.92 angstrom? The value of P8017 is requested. -0.05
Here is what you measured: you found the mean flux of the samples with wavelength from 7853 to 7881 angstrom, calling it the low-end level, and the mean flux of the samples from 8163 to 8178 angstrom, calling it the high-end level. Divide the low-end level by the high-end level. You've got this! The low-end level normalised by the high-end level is 1.07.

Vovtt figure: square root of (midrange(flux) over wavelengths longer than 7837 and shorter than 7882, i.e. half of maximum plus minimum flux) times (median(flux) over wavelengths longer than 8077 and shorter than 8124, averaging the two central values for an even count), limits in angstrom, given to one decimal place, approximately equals 21.9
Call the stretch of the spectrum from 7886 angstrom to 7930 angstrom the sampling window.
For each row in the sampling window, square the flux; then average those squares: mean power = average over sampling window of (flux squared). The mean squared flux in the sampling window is 559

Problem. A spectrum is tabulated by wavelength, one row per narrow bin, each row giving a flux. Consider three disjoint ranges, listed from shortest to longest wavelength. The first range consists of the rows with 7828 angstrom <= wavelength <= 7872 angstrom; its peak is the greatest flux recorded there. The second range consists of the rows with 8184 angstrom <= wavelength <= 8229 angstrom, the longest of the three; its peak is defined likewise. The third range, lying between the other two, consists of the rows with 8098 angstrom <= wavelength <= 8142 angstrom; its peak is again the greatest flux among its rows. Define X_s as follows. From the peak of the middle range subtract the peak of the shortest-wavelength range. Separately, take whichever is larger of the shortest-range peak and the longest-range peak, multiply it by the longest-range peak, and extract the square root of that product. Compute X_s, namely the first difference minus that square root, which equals -24.4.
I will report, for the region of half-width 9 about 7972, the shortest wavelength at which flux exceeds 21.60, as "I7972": 7963.57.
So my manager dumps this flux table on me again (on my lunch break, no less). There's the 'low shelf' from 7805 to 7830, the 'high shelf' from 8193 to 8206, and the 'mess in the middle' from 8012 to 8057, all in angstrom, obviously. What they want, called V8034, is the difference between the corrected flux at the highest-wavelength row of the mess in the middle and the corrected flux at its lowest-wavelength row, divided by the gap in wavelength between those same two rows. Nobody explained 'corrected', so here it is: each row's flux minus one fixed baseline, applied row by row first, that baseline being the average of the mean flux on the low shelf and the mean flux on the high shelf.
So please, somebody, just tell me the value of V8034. -0.026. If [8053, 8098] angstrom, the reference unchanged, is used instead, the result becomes 0.012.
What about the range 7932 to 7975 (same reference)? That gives -0.050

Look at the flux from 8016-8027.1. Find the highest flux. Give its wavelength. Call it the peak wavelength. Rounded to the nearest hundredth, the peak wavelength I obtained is 8016.92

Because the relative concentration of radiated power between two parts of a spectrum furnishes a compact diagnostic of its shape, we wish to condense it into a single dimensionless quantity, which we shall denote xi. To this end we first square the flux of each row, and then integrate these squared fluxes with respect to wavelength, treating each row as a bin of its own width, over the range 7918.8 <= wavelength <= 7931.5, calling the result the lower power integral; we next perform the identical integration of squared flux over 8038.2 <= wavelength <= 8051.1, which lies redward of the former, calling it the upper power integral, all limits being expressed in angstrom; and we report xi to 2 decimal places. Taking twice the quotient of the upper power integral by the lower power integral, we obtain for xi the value 1.59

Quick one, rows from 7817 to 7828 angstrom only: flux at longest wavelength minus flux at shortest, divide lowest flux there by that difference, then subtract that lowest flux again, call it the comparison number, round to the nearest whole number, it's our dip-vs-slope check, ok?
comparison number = 22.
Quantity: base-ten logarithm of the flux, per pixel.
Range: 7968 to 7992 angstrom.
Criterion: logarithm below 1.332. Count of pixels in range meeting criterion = 0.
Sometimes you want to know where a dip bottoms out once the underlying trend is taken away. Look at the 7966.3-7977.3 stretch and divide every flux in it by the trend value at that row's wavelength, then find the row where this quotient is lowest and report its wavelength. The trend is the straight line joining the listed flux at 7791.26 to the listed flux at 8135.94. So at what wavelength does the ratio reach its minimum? 7974.58 angstrom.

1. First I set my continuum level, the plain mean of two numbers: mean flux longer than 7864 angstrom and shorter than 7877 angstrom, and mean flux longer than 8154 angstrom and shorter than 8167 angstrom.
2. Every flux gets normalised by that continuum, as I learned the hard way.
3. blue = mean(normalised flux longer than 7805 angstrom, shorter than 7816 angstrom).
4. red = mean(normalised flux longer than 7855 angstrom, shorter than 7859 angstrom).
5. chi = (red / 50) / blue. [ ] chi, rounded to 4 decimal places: 0.0204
